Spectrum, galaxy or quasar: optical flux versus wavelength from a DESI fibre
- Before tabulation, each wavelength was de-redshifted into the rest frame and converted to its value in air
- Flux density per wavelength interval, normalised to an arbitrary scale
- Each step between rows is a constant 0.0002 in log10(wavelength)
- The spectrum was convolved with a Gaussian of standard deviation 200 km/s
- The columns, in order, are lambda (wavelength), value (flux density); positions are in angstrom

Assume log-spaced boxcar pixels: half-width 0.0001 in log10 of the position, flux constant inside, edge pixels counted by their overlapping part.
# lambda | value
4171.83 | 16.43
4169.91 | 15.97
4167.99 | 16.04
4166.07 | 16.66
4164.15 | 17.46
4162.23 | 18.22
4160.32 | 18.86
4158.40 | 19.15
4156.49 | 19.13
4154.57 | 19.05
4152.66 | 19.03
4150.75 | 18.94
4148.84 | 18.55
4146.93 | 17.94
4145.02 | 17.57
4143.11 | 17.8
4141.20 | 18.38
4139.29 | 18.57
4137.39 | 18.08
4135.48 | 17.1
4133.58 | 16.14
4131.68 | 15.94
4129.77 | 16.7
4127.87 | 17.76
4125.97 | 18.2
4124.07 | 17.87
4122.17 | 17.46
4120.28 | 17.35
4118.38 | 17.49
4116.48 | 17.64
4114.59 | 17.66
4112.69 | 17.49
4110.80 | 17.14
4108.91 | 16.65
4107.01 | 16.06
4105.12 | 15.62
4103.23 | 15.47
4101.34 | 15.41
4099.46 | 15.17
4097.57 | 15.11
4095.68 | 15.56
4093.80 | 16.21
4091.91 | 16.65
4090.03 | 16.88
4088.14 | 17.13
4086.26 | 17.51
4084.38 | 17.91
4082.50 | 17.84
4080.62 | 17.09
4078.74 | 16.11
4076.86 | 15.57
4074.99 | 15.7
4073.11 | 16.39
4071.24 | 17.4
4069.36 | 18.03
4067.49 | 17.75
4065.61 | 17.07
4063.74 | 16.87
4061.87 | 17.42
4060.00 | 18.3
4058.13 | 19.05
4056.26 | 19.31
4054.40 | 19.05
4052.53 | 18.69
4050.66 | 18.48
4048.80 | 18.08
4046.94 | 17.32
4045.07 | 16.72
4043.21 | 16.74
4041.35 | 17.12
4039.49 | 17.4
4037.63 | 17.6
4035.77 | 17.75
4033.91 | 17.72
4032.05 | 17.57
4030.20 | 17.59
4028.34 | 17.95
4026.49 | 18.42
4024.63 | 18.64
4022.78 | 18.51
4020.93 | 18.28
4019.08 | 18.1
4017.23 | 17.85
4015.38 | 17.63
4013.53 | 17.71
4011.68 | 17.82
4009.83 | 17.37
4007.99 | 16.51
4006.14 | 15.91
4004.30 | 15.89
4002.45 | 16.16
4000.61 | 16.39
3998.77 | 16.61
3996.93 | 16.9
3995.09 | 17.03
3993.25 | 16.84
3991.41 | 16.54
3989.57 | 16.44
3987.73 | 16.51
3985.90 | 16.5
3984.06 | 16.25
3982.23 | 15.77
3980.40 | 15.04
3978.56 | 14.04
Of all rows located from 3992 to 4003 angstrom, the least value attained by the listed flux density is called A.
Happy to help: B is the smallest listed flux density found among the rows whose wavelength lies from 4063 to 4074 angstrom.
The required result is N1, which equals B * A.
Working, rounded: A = 16.16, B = 16.39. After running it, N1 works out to 265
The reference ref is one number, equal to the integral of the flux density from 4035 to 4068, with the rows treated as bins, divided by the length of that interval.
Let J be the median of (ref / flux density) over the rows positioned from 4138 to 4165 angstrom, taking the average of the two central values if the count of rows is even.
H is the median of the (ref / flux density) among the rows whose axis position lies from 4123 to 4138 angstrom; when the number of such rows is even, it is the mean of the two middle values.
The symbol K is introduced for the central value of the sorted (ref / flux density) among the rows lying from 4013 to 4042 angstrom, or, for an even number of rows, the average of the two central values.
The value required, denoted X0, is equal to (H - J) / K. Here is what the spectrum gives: 0.06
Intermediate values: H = 1.023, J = 0.96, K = 1.00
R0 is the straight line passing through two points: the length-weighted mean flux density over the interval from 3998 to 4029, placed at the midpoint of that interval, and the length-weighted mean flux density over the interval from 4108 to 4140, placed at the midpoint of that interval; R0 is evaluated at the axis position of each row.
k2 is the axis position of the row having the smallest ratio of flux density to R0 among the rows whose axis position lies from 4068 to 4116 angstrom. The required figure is 4097.57 angstrom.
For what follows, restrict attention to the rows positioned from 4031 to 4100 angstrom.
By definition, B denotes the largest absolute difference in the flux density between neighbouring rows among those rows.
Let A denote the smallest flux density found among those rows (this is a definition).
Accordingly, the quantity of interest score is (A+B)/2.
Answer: 8.06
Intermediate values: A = 15.11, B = 1.01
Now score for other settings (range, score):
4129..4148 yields 8.46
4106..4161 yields 8.50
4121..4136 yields 8.50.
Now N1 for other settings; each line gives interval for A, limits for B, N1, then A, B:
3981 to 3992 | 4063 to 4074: 258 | 15.77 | 16.39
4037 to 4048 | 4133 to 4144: 270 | 16.72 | 16.14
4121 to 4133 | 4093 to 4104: 241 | 15.94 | 15.11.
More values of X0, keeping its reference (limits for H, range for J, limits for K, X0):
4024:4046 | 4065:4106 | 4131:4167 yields -0.07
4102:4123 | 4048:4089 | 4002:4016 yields 0.02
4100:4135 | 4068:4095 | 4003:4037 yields -0.02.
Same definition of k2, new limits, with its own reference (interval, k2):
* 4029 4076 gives 4074.99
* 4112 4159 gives 4131.68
